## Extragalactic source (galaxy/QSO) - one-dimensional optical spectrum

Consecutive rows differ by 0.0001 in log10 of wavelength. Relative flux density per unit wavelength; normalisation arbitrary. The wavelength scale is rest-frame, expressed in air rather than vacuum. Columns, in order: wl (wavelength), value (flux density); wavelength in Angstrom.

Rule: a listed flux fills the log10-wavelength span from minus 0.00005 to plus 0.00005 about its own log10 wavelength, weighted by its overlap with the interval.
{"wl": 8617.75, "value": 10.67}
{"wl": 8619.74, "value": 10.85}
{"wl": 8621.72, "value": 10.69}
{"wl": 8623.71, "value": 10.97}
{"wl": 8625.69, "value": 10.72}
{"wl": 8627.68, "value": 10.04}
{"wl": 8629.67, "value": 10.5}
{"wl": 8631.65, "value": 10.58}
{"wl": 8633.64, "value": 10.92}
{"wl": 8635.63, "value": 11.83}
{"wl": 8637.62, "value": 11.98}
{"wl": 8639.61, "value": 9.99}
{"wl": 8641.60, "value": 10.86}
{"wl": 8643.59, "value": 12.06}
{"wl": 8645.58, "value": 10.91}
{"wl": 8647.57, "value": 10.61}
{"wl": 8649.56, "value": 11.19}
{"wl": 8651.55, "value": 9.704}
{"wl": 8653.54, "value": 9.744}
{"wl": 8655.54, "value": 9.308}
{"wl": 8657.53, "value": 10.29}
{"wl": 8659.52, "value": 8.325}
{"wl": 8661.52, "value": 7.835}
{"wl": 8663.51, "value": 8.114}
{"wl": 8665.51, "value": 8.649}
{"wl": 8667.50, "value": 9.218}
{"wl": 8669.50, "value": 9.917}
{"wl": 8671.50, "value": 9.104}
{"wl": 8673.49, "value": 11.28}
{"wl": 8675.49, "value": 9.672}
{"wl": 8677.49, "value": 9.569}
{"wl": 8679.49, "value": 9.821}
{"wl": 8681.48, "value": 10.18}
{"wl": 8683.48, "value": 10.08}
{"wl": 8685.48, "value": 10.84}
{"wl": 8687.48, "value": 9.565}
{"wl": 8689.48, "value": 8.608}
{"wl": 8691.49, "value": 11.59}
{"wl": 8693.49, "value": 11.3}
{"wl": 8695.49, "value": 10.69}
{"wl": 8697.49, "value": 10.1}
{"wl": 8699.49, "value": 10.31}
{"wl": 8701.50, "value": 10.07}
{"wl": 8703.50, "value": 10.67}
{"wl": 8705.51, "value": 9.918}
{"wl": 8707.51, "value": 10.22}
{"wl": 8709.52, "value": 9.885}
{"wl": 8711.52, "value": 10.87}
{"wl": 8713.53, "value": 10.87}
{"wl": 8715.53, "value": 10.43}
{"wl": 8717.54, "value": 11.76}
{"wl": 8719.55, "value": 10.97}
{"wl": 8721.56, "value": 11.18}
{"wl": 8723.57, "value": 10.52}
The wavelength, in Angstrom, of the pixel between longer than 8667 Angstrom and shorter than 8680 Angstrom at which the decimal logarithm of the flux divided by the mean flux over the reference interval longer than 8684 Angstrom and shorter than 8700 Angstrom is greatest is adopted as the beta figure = 8673.49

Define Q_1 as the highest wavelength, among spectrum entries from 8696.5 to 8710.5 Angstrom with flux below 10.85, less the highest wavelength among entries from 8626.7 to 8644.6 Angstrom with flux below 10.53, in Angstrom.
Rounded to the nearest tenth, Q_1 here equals 69.9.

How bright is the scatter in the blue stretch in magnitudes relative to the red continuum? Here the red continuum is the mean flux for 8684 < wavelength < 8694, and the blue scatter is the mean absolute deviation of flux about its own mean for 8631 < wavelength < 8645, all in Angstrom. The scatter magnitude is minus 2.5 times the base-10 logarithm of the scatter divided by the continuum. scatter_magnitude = 3.0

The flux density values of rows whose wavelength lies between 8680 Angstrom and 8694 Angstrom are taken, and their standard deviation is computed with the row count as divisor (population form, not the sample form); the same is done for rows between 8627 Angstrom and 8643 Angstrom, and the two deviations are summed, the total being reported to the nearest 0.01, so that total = 1.65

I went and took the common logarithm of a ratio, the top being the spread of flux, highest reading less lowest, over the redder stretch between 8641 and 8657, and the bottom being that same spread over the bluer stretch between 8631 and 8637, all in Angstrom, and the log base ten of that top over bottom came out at 0.34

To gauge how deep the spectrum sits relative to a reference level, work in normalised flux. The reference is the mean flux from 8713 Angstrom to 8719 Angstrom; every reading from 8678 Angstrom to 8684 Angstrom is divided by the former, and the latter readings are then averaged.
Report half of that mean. 0.45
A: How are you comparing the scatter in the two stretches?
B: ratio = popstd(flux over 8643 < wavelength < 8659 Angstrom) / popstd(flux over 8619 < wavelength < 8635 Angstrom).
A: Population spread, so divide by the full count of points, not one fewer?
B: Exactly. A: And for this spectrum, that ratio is 3.0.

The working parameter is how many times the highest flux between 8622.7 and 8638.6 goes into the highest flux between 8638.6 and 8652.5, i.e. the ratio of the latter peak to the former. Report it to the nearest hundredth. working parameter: 1.01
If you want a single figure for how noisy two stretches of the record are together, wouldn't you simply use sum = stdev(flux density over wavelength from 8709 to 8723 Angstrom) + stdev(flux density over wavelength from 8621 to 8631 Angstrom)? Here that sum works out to 0.9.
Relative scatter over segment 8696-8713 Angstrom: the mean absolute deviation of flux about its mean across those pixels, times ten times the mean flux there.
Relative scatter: 28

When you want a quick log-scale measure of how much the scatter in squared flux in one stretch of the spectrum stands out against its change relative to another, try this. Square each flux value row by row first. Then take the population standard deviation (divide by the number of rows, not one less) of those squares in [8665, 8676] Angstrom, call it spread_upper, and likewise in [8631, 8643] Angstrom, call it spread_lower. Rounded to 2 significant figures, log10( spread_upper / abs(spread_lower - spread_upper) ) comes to 1.0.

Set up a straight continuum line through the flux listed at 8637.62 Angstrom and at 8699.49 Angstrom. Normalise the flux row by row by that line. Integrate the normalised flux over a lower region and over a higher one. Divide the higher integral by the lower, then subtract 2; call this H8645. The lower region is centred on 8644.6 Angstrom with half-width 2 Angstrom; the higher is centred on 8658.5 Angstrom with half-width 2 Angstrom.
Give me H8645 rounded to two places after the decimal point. -1.16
